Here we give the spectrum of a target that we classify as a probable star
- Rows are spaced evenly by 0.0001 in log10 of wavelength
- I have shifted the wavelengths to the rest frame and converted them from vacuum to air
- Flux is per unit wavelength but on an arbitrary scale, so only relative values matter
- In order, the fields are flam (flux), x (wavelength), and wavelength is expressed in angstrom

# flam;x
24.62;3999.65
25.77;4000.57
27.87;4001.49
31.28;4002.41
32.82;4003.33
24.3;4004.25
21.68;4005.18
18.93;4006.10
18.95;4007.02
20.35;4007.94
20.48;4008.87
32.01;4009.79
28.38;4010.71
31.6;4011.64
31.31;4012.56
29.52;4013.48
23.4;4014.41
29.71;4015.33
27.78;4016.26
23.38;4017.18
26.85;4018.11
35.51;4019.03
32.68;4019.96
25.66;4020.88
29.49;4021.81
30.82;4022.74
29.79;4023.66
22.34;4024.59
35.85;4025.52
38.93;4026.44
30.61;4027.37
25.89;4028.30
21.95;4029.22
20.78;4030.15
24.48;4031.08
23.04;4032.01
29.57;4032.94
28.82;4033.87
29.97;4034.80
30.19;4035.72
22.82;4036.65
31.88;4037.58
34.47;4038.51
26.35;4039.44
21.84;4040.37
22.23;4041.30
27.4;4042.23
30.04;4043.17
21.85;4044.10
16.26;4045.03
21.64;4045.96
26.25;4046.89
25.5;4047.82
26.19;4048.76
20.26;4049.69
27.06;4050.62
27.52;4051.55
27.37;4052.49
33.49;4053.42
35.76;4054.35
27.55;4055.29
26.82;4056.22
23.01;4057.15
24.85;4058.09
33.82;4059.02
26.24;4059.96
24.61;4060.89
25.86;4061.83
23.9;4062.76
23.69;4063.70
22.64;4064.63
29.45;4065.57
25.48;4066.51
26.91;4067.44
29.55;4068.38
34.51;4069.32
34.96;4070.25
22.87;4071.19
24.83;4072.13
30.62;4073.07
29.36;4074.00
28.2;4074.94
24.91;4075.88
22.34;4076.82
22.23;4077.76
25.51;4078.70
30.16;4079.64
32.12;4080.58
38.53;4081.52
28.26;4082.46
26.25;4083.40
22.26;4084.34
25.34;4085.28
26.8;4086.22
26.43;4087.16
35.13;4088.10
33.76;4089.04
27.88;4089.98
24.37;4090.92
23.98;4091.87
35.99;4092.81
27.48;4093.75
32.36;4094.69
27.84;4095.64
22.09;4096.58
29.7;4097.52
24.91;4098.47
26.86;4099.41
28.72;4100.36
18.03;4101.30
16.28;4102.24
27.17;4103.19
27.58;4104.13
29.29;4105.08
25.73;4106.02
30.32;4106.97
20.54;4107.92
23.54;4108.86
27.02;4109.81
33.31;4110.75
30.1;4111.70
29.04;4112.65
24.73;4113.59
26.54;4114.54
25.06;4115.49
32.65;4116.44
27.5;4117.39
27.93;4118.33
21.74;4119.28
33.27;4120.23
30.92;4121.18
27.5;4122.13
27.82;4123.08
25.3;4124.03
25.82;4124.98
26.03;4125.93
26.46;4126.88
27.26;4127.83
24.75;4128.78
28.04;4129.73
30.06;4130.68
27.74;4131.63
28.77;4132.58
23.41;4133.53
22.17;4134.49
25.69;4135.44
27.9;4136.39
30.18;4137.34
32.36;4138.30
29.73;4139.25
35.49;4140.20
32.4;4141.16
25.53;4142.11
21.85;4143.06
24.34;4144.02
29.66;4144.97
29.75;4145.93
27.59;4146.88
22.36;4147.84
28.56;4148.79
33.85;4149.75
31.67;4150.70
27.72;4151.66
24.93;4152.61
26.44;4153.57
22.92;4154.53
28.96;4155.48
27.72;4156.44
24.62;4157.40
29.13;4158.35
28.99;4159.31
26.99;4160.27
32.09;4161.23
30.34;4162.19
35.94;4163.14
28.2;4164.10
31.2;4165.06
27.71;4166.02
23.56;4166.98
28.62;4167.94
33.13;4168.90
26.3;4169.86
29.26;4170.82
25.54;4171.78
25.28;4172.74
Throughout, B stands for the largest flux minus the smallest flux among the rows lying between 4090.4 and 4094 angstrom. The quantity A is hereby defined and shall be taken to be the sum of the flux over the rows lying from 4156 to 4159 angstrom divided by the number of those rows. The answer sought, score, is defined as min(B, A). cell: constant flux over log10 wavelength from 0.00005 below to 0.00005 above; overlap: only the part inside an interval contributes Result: 12.0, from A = 27.2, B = 12.0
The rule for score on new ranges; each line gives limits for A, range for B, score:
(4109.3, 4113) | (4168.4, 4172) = 7.6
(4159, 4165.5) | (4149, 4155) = 10.9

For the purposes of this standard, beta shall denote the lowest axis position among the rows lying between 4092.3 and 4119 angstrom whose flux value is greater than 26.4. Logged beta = 4092.81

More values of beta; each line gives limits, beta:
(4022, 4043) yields 4022.74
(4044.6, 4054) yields 4050.62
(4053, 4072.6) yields 4053.42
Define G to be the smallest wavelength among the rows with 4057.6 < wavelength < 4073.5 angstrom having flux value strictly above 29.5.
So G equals 4059.02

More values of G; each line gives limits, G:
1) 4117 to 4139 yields 4120.23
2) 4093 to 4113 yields 4094.69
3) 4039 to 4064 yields 4043.17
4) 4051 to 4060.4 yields 4053.42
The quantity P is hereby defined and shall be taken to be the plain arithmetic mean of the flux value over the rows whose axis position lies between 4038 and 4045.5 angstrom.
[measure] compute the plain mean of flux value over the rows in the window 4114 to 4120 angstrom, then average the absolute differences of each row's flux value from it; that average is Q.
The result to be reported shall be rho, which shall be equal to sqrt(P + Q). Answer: 5.25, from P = 25.1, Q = 2.5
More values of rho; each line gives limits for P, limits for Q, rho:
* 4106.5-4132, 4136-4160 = 5.49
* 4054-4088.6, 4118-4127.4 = 5.46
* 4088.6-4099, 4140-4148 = 5.65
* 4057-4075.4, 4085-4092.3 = 5.52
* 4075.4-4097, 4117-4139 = 5.48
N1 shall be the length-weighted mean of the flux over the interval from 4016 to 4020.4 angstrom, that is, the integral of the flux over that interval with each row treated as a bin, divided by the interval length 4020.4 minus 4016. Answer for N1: 29.3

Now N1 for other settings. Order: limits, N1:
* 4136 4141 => 31.2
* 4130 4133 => 28.8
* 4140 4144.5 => 27.5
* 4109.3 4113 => 29.8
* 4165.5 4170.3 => 27.9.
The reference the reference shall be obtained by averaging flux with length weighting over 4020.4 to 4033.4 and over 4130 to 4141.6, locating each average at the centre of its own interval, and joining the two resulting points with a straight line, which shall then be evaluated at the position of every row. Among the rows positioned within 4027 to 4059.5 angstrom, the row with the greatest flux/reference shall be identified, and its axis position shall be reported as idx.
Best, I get 4054.35 angstrom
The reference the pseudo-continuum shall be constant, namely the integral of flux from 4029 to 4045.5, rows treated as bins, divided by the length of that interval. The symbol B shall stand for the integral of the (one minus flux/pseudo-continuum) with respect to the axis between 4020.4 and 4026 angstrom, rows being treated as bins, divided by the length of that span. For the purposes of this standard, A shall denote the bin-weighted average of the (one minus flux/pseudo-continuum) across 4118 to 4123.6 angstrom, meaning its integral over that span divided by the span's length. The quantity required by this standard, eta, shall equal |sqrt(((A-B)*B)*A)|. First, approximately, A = -0.09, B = -0.13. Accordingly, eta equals 0.020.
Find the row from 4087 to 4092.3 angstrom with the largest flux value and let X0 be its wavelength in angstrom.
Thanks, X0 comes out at 4088.10 angstrom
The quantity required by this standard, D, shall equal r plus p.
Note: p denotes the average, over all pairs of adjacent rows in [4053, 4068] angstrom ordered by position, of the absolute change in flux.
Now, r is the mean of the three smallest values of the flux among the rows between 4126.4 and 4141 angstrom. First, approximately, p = 3.45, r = 23.4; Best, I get 27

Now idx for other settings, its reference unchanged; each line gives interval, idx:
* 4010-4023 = 4019.03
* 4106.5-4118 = 4110.75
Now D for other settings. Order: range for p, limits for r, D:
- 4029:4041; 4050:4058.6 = 29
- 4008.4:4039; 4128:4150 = 27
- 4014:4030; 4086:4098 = 29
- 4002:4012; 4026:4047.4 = 23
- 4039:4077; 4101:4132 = 22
